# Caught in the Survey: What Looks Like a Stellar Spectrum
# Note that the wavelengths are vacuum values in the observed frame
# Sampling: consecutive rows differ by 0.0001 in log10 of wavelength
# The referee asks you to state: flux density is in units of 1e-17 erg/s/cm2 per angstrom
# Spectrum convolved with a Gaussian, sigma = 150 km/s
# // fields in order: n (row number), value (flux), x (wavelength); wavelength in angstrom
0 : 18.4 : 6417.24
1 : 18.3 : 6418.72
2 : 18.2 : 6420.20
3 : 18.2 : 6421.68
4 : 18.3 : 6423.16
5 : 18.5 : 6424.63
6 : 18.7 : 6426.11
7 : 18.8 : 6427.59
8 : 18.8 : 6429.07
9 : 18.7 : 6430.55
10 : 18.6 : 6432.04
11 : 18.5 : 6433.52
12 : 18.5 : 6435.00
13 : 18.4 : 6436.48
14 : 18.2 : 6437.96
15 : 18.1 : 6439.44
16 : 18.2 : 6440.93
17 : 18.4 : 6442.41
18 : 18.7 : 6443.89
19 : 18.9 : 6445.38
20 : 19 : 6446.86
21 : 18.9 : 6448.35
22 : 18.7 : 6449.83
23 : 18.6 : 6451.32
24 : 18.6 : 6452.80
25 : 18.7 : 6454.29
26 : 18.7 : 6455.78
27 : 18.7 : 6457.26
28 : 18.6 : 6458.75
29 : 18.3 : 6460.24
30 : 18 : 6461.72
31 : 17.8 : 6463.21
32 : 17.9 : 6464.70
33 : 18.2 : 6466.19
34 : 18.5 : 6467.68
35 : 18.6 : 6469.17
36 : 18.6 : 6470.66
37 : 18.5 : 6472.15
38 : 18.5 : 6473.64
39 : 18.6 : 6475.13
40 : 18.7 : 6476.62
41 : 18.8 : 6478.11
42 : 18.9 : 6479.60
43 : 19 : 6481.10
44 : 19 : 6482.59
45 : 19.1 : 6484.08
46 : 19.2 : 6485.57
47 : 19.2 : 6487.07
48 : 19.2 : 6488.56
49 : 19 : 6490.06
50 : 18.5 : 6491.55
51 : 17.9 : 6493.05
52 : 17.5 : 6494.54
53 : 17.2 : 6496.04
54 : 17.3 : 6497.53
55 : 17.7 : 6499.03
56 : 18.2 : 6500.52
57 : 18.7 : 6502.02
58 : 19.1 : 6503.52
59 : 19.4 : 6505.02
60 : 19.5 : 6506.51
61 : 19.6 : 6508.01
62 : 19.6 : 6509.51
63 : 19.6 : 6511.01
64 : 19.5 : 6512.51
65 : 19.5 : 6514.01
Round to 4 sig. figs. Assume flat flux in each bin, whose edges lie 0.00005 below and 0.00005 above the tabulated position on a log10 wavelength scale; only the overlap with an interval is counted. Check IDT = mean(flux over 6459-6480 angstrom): 18.42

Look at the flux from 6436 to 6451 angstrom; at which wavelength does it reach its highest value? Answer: 6446.86 angstrom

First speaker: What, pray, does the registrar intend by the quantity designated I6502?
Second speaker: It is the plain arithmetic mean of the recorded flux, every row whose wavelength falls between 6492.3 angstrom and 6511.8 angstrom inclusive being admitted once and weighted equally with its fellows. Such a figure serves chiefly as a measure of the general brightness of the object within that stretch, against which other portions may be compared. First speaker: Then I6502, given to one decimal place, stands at 18.6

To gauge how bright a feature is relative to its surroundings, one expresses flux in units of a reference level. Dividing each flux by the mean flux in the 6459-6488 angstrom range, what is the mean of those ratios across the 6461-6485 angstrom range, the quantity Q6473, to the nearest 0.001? 0.997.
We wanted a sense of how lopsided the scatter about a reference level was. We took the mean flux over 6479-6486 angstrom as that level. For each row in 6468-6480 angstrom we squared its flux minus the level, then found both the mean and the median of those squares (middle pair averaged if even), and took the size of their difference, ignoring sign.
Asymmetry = 0.02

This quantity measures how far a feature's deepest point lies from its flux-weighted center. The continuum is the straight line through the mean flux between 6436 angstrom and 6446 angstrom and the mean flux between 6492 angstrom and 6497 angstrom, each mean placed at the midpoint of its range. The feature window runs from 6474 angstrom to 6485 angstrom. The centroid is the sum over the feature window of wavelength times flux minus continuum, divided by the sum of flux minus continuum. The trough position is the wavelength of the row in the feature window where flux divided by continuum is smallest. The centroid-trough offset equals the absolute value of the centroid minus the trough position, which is 5.1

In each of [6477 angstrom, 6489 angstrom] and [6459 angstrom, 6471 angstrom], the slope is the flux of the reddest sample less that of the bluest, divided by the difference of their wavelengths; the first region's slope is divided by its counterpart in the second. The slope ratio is 1.3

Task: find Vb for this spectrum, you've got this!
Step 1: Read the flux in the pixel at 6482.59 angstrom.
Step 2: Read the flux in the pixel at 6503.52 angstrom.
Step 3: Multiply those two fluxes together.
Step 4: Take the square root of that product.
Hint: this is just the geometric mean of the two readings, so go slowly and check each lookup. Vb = 19.0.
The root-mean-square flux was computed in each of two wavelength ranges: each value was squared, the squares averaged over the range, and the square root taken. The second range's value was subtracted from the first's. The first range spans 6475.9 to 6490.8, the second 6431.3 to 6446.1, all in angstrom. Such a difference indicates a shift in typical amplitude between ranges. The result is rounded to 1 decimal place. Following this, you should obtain 0.6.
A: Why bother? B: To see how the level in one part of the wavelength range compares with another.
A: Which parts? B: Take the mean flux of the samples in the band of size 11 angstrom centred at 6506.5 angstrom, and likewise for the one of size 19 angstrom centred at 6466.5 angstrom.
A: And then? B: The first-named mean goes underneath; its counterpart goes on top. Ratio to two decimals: 0.95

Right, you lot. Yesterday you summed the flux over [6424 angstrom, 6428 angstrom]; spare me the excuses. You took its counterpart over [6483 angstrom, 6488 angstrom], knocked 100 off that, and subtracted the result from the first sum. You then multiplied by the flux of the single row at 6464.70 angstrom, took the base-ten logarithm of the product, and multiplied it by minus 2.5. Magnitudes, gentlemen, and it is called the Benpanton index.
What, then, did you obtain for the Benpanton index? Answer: -8.1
